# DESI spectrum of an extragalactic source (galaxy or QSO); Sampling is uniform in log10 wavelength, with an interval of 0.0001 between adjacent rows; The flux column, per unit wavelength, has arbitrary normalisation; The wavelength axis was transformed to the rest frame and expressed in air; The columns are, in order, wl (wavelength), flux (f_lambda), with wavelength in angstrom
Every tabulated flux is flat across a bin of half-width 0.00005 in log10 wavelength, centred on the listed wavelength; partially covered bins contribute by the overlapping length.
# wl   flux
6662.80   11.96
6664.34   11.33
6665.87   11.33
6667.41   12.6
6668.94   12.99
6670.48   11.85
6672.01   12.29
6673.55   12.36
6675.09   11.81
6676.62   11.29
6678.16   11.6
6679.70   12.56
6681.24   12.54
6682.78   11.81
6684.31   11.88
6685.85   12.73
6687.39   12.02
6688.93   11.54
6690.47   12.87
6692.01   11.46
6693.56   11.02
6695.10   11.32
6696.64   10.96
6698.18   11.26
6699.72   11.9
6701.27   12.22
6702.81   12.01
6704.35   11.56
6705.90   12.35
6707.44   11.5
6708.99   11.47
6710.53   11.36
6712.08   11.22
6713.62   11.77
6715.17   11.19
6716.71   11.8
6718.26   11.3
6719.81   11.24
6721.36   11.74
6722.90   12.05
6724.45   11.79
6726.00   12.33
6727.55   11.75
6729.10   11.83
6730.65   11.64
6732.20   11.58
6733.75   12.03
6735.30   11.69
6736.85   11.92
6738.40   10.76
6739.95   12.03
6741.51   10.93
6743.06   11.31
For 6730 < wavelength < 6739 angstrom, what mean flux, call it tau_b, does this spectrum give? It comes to 11.6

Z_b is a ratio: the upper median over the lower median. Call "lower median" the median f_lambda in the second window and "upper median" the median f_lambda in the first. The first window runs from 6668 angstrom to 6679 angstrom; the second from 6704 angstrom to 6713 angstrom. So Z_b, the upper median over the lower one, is 1.03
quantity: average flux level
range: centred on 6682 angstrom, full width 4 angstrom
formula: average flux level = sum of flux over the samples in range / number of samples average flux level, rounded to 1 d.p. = 12.2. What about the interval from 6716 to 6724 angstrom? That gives 11.6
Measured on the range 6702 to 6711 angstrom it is 11.7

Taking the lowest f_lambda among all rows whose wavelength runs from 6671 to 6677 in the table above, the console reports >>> 11.29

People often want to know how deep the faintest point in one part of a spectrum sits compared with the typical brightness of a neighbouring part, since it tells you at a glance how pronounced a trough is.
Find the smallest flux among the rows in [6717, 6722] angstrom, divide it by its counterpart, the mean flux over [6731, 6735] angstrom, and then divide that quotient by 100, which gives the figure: 0.0095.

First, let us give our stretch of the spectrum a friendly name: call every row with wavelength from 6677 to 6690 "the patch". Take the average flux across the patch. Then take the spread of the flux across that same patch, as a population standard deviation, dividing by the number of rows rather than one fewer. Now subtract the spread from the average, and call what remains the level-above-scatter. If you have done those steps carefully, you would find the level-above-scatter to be 11.65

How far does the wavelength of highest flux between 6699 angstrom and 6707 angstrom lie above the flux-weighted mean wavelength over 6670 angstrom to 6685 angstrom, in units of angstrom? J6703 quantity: 28.5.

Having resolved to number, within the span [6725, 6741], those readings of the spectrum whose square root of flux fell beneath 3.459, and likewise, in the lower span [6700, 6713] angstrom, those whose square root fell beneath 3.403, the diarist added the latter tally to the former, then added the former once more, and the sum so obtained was 19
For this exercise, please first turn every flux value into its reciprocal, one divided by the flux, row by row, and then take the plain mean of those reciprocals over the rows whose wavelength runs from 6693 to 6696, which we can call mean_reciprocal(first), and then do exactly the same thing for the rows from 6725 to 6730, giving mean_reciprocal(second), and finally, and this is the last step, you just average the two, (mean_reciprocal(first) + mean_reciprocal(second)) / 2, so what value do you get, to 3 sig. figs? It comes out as 0.0866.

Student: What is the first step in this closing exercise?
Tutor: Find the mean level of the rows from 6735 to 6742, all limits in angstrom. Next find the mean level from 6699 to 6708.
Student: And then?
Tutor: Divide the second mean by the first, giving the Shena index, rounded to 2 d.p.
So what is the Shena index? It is 1.04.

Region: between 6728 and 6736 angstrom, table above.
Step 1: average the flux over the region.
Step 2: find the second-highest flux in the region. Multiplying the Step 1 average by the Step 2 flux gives 139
